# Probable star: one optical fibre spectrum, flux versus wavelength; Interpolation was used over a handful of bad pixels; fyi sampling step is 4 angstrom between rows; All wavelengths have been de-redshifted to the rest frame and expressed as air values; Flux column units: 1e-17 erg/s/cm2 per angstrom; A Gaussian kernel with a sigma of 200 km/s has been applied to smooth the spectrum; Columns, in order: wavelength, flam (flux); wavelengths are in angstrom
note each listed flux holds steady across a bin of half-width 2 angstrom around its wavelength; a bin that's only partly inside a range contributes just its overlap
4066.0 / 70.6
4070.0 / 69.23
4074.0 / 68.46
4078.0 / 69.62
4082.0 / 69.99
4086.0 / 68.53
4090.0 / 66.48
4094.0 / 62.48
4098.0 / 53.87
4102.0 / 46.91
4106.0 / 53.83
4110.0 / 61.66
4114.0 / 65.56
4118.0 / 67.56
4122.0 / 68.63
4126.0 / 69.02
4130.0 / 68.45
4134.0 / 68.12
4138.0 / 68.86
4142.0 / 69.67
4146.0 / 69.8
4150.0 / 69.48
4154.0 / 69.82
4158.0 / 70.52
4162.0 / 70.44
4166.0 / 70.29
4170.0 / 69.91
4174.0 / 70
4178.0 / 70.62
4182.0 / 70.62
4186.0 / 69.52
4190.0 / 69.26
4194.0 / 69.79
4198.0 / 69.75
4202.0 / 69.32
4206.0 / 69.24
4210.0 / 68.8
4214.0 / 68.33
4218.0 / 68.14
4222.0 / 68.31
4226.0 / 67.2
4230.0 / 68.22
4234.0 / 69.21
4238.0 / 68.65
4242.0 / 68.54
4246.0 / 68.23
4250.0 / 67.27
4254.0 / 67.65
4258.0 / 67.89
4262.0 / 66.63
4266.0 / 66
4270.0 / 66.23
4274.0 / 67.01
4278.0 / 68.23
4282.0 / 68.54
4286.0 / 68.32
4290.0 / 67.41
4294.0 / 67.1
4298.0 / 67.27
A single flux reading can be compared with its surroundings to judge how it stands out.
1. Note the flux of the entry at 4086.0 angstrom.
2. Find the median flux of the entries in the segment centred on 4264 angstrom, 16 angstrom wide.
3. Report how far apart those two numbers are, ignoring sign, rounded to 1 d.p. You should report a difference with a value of 2.1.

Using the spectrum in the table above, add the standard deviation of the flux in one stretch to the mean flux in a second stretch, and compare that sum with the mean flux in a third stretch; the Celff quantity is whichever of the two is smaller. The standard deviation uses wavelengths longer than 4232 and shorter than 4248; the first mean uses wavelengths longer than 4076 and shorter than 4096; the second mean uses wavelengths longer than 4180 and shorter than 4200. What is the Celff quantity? 67.8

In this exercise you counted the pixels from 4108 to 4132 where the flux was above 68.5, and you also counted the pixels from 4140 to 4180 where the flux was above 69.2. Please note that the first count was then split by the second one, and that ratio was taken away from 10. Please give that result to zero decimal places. 10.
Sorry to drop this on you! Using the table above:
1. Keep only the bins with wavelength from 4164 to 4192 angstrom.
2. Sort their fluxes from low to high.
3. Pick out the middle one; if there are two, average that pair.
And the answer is 70.0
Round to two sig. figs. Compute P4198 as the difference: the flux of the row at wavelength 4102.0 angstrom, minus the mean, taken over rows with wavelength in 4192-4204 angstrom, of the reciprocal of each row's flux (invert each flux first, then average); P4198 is 47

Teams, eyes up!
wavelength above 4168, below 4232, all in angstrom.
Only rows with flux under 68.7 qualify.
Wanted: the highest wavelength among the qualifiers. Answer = 4230.0 angstrom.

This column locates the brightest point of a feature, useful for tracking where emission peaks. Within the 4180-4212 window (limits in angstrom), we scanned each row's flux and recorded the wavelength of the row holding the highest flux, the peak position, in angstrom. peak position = 4182.0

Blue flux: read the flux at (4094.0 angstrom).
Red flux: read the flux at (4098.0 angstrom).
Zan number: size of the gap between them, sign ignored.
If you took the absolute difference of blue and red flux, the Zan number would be 8.6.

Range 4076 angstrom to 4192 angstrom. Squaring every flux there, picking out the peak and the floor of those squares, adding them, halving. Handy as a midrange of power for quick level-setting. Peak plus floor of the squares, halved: 3594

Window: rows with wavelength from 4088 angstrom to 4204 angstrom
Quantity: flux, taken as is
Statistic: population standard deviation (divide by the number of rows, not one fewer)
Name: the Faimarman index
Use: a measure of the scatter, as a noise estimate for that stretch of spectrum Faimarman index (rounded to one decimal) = 5.7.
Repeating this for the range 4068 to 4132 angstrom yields 6.7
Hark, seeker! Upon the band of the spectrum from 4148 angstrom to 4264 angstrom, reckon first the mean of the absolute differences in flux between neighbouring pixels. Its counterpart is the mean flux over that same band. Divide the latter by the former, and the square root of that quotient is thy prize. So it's 12.2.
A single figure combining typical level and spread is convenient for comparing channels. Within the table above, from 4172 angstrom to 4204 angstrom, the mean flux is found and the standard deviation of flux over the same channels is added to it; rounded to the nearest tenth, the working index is 70.4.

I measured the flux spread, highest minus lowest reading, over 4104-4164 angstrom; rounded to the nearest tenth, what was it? 16.7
